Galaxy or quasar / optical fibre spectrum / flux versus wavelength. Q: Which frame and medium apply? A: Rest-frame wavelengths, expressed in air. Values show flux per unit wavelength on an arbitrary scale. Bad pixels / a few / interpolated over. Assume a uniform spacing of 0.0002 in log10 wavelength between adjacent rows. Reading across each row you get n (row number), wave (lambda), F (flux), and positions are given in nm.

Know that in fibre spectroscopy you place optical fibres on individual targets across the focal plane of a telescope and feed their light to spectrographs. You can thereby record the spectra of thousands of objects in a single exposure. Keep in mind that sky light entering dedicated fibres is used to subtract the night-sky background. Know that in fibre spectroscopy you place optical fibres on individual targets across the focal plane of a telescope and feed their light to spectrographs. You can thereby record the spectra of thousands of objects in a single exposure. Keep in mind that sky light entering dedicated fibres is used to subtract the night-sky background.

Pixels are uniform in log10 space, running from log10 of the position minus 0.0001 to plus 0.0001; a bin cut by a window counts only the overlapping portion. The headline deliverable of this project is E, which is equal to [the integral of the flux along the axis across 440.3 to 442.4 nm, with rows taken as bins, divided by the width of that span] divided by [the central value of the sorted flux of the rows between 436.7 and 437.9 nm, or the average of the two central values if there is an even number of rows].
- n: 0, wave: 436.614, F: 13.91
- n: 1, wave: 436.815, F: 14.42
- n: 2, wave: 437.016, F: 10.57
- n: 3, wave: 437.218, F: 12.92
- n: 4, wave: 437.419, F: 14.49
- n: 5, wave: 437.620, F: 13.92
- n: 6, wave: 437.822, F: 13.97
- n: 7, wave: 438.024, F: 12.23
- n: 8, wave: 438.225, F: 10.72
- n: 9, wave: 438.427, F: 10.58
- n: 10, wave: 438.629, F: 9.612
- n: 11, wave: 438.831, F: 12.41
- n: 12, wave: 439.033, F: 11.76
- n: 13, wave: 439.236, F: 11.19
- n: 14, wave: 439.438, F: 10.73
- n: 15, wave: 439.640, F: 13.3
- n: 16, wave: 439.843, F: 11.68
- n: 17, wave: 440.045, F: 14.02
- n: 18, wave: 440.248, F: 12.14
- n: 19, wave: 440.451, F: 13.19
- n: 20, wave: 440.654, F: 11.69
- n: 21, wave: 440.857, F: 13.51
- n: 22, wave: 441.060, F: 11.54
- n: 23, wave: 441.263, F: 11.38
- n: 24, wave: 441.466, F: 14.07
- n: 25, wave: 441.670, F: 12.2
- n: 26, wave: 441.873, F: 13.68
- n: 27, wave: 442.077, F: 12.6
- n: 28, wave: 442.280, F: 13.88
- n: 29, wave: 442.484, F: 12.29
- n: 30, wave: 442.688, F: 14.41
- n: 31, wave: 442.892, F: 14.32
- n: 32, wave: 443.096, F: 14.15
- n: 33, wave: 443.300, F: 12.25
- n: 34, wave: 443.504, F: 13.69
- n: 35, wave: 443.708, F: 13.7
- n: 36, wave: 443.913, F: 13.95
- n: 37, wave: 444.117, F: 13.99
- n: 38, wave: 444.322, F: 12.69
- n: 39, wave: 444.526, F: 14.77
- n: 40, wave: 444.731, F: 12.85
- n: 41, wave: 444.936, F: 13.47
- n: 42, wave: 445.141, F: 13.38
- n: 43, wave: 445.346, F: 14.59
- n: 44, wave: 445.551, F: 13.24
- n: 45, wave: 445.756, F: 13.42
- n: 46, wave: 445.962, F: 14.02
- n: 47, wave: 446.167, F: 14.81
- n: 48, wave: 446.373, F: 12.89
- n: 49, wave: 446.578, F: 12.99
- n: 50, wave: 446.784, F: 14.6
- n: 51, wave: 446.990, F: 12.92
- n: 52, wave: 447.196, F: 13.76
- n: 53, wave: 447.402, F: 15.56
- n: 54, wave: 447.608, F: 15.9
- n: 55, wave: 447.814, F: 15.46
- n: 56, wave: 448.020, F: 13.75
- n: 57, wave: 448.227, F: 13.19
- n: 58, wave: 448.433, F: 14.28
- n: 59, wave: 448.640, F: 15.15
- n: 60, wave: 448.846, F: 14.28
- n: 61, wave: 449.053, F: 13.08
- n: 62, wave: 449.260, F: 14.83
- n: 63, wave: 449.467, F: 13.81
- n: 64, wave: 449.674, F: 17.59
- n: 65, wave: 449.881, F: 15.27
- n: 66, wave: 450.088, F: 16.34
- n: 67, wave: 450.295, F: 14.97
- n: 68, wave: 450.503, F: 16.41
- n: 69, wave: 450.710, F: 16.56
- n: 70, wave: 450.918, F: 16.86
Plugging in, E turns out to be 0.91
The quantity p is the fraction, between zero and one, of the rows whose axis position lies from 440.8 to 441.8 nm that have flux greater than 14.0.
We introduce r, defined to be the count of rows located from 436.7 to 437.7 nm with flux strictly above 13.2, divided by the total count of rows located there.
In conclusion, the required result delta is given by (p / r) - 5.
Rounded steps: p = 0.20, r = 0.6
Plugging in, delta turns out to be -4.7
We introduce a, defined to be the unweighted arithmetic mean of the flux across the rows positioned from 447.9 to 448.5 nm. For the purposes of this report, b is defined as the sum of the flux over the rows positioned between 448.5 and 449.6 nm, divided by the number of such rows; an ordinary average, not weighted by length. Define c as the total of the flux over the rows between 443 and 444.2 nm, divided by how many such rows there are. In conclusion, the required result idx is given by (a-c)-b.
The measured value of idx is -14.1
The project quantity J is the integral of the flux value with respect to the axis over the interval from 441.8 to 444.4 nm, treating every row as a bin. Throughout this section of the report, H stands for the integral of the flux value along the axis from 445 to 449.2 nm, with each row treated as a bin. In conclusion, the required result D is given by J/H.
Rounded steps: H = 59.1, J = 35.1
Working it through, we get 0.6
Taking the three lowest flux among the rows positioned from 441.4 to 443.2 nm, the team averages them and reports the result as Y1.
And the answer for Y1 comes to 12.4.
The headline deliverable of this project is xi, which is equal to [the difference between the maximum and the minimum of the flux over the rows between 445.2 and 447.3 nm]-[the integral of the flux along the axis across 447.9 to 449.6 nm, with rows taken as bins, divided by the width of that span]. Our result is -12.2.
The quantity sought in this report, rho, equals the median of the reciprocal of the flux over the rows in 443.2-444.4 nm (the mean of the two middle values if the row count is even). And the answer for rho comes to 0.0730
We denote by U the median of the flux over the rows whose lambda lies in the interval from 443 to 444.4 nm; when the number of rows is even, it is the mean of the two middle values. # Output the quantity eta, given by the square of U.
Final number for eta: 188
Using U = 13.7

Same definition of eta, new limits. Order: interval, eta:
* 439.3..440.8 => 147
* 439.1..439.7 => 125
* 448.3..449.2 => 204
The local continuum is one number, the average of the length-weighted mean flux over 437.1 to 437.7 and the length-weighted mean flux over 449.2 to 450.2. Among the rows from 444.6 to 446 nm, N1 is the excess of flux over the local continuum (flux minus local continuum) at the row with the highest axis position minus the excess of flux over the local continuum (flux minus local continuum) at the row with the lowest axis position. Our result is 1.2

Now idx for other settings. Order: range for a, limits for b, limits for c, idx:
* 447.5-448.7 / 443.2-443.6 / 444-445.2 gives -11.9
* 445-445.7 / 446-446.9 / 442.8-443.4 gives -13.7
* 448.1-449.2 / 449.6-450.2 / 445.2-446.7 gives -16.1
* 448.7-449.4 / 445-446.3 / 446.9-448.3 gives -14.2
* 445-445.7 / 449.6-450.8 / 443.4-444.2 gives -16.3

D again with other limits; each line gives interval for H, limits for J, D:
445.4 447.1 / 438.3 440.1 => 0.9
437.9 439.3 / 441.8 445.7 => 3.4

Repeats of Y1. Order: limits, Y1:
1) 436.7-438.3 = 11.2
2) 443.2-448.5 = 12.6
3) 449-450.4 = 13.9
